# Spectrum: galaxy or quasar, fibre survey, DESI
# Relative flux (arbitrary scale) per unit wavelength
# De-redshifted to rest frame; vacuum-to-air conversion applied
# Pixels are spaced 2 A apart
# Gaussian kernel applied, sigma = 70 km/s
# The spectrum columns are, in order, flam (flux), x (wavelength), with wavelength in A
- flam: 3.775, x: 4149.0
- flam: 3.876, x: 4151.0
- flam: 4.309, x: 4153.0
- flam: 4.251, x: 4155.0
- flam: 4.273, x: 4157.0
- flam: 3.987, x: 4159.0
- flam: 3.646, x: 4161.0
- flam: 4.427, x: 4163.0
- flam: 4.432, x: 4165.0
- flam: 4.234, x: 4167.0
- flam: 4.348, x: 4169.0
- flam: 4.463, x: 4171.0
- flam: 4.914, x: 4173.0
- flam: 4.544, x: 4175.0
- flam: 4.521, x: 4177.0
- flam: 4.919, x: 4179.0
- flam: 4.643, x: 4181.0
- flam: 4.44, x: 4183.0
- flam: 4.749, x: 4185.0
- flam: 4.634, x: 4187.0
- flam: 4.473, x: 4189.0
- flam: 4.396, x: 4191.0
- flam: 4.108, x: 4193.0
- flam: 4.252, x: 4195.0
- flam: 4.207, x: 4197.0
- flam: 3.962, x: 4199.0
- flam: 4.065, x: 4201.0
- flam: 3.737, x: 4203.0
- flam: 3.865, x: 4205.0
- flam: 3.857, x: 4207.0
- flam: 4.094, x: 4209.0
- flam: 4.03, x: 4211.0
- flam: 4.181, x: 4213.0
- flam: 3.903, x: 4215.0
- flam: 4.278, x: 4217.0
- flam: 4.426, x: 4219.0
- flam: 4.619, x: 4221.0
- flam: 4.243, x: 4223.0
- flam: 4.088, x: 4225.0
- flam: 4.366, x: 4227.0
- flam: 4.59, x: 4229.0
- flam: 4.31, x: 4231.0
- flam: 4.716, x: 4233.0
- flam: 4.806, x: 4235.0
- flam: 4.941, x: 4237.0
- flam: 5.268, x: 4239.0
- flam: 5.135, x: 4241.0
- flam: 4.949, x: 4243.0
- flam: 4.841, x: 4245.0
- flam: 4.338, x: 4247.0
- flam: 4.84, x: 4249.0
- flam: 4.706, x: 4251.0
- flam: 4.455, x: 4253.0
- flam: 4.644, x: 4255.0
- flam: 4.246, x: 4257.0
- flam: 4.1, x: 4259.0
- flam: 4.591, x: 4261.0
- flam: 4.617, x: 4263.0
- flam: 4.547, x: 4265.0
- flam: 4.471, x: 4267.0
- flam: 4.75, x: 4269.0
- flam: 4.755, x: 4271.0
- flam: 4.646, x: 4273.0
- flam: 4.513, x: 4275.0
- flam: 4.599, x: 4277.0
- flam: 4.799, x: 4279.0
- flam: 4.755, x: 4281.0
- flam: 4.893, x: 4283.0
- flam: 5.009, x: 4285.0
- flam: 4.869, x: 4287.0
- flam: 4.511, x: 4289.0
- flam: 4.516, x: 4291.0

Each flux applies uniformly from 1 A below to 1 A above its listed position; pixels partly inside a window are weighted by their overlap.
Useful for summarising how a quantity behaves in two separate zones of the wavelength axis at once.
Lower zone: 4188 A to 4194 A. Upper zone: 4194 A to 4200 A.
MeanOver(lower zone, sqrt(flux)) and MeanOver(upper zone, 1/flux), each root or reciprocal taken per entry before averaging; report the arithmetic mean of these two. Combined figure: 1.16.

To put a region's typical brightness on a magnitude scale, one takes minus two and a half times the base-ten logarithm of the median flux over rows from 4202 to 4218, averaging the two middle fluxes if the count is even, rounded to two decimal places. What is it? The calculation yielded -1.50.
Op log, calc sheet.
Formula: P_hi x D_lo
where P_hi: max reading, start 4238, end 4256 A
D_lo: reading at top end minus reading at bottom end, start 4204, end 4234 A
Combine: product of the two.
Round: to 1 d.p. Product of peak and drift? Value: 4.5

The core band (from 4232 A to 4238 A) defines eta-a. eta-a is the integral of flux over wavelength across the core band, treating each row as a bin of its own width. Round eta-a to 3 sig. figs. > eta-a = 28.9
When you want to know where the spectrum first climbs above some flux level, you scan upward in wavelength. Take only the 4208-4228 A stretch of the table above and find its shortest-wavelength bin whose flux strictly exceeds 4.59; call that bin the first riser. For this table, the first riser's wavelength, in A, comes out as 4221.0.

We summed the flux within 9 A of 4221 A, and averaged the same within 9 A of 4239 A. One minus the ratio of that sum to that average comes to -7.0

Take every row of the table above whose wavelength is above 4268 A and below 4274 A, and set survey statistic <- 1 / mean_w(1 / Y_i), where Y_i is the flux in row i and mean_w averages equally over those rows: 4.72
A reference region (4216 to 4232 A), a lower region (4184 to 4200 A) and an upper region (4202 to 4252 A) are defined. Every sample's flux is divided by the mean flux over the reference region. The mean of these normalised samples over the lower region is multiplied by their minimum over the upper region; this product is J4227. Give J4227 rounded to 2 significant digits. 0.85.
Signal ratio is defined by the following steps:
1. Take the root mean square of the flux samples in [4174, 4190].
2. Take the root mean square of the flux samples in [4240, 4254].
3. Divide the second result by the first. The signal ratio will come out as 1.03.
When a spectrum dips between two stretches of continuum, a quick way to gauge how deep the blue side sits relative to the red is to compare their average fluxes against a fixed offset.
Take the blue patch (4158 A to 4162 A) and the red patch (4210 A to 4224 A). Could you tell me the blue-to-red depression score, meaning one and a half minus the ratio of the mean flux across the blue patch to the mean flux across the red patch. 0.60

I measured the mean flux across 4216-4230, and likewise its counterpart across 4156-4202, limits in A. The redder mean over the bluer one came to 1.00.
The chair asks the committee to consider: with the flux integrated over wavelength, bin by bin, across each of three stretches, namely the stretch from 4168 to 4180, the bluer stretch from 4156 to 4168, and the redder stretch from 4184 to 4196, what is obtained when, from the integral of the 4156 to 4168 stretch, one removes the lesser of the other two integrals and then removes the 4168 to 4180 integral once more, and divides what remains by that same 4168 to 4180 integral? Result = -1.06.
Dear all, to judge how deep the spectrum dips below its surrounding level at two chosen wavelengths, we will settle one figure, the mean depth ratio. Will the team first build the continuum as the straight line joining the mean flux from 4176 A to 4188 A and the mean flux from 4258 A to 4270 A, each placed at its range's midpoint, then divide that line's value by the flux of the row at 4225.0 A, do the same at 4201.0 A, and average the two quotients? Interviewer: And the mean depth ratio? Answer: 1.13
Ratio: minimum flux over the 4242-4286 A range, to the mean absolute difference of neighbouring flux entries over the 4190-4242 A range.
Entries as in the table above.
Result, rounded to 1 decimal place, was 19.9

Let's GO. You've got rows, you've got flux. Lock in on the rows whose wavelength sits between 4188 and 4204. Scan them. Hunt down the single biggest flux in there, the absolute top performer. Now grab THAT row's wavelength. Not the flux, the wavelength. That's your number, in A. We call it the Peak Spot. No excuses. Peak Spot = 4189.0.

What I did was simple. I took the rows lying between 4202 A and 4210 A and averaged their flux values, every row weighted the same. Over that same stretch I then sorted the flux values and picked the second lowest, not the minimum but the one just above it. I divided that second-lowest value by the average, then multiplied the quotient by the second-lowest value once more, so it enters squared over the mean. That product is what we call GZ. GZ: 3.8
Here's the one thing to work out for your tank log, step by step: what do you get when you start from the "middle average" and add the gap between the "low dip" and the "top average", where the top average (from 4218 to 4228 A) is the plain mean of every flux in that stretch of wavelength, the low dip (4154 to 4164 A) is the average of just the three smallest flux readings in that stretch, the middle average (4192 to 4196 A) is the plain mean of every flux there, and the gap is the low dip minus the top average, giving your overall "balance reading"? 3.79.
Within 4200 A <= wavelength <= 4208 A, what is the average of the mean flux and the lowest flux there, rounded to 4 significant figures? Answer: 3.809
